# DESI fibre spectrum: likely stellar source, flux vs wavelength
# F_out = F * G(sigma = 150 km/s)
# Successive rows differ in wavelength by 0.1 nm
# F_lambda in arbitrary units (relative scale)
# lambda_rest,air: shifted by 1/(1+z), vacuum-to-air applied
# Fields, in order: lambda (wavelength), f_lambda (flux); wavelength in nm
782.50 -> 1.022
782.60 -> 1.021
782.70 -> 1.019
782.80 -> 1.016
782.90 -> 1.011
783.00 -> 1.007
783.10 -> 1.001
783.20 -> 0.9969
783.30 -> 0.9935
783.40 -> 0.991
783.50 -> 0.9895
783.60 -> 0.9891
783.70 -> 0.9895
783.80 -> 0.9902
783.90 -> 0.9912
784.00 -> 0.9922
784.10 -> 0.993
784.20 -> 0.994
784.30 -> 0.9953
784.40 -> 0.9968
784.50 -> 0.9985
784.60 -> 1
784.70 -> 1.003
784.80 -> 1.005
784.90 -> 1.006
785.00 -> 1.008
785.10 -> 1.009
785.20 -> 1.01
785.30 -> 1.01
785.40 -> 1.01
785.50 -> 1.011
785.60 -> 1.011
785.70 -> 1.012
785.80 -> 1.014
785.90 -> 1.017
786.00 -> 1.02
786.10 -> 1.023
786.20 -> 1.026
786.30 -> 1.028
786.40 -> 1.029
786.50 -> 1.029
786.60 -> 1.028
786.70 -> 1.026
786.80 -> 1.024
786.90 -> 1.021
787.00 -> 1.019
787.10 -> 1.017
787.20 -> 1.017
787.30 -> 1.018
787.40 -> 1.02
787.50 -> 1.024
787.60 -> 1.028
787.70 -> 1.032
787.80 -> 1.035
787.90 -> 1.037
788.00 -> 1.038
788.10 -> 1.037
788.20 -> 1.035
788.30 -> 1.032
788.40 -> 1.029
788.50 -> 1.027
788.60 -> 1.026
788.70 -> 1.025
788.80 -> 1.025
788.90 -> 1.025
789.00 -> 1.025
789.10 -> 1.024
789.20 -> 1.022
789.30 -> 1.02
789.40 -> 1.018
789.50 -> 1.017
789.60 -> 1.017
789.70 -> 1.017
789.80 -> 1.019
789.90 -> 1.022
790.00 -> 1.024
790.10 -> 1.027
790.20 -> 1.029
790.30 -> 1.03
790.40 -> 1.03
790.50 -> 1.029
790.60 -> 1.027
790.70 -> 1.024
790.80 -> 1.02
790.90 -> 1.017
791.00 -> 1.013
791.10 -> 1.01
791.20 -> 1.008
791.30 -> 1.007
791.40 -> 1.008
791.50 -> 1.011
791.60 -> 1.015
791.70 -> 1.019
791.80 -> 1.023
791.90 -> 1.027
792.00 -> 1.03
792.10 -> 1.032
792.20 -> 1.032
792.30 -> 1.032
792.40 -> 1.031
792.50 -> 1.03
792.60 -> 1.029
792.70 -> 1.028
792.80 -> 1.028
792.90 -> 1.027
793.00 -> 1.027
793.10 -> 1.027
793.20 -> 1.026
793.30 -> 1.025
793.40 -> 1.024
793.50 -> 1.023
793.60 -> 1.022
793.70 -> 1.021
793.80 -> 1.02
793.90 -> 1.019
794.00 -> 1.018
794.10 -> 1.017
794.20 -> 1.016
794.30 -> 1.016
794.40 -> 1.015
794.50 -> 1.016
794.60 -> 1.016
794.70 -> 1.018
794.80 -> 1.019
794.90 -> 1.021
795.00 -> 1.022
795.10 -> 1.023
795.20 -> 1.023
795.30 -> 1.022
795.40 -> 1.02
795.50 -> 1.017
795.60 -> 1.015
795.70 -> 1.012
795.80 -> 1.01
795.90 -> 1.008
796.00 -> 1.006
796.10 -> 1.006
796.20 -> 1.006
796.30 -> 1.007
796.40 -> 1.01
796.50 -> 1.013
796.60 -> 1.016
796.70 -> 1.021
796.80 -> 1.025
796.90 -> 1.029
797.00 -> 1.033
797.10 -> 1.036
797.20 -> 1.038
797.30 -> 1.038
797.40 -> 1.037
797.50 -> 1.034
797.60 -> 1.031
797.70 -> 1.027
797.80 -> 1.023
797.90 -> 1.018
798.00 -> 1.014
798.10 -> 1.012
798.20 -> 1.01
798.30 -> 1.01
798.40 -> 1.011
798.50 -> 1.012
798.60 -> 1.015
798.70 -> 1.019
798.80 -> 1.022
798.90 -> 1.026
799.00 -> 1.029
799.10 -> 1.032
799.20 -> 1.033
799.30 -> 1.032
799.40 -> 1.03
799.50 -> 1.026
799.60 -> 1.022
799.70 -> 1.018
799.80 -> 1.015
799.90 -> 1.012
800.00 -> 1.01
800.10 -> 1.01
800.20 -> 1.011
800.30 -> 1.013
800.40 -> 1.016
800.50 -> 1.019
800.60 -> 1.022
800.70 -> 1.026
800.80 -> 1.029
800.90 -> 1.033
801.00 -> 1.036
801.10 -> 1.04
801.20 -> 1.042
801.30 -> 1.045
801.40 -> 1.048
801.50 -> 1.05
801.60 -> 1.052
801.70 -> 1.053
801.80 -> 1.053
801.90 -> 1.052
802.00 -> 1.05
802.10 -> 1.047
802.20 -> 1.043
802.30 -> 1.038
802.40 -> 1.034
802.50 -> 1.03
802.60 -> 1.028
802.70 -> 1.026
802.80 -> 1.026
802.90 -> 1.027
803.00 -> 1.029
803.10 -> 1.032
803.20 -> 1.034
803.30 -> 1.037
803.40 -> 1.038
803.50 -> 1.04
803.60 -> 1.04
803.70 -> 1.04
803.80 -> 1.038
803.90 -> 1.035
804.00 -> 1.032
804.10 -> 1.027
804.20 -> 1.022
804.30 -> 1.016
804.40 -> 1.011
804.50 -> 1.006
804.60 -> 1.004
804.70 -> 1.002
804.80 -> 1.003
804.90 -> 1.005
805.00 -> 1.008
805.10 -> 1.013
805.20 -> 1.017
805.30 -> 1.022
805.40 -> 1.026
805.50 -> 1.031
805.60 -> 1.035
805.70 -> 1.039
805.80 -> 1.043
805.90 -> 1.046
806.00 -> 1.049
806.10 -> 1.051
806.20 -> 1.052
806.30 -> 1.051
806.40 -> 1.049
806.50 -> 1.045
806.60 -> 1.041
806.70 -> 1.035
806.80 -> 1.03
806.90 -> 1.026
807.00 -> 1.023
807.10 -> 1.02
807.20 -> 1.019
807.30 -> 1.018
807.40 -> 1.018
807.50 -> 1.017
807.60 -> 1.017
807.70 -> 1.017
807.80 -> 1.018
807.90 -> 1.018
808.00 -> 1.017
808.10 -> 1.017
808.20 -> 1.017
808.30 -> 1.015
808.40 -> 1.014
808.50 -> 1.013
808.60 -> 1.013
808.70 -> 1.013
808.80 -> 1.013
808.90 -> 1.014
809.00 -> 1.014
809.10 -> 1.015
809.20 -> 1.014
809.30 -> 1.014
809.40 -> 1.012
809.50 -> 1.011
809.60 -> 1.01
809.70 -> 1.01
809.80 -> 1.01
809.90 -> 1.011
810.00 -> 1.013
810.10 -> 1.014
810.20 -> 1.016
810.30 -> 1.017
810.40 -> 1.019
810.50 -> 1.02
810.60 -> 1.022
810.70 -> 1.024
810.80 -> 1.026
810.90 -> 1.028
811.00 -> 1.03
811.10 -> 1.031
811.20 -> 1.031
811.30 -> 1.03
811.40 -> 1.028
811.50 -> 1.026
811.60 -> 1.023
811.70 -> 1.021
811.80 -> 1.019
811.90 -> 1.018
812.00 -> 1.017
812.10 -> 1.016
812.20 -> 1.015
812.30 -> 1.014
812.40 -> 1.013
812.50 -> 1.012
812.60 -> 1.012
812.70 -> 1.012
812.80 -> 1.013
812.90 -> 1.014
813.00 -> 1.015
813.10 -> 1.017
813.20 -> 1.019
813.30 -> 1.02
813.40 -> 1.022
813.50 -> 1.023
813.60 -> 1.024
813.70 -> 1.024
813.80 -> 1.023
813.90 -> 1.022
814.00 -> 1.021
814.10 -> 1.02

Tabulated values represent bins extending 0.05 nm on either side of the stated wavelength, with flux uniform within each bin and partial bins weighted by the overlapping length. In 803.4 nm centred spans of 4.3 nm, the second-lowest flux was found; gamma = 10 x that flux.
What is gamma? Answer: 10.0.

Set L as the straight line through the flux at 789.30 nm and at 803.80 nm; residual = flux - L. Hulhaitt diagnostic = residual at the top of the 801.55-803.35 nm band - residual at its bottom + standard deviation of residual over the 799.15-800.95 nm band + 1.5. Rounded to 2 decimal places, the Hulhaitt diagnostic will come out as 1.49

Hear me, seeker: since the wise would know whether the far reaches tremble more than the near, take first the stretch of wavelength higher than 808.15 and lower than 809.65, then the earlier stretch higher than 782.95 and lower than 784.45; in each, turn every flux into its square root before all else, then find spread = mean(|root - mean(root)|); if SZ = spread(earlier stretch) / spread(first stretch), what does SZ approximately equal 3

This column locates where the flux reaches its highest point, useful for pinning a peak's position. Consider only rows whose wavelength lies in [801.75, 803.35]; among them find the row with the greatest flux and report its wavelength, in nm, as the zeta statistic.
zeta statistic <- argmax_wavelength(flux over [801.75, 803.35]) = 801.80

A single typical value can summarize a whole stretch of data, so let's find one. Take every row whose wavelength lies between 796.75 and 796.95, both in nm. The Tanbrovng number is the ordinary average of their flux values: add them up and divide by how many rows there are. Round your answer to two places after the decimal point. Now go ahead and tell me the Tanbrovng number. 1.03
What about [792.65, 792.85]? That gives 1.03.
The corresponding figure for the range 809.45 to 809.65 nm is 1.01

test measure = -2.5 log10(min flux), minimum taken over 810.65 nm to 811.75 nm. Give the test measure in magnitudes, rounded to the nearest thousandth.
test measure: -0.023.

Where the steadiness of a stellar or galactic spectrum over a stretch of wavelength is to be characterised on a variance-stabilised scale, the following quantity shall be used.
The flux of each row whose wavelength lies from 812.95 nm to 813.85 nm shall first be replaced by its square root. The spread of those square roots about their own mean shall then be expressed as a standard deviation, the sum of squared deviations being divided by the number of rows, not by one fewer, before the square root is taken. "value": 0.0015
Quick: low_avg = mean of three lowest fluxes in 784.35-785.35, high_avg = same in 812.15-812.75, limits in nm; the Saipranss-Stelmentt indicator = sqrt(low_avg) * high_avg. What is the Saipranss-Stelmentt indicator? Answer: 1.01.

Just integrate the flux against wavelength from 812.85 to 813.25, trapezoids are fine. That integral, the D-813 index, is 0.41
